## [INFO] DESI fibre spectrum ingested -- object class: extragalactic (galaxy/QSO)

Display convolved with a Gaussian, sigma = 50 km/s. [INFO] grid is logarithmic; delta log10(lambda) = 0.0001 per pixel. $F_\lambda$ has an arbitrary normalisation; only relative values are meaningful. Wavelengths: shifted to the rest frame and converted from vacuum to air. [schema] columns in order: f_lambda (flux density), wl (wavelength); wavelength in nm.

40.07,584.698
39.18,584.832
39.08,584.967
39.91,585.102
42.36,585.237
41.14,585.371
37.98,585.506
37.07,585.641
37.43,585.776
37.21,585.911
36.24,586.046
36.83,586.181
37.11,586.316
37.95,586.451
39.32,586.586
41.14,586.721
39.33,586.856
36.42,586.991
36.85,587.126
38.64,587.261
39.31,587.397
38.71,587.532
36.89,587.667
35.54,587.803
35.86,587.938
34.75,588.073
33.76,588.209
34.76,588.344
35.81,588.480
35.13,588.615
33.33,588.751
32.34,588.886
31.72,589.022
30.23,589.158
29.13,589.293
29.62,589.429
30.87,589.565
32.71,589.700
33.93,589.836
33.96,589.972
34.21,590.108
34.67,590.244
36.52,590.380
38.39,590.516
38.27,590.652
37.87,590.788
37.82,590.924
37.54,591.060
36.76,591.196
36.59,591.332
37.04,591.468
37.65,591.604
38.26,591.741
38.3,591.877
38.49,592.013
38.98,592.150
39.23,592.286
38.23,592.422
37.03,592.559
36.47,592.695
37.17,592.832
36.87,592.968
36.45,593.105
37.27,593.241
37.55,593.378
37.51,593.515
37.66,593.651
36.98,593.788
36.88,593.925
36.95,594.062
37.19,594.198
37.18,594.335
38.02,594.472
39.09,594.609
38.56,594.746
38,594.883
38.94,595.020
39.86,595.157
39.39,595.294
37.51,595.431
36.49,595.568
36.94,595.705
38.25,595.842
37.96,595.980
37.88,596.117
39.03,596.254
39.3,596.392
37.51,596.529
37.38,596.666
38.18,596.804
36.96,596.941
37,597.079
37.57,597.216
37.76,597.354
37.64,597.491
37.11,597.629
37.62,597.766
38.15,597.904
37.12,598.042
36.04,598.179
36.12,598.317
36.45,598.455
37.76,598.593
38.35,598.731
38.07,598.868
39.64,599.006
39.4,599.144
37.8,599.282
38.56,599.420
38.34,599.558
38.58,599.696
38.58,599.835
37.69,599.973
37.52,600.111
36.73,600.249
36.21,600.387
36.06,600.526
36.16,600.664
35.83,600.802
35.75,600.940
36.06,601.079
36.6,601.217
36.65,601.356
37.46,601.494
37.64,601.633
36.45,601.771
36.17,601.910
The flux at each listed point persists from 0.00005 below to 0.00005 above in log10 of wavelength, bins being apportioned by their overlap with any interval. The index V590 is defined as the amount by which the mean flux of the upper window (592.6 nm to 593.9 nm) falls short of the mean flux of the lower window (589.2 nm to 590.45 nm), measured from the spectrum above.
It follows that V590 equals -4.3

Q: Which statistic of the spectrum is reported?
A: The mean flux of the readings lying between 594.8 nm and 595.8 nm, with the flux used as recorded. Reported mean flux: 38.2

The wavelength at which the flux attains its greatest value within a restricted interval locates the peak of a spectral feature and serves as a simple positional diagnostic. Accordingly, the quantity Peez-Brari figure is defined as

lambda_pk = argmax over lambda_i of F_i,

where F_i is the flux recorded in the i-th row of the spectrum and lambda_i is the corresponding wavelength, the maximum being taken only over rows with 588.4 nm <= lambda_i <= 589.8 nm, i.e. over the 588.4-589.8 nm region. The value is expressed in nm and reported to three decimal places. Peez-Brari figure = 588.480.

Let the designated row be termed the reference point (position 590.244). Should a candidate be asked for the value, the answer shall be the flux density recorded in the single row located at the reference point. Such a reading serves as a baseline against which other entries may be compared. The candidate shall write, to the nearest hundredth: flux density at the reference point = 34.67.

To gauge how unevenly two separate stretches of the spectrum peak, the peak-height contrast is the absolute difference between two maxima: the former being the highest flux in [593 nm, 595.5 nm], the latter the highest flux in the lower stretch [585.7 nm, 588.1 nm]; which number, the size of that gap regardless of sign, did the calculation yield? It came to 1.3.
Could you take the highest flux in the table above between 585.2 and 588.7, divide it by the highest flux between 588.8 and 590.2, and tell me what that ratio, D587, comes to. 1.24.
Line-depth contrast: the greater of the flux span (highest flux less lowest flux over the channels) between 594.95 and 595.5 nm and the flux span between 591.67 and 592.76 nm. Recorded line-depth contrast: 2.8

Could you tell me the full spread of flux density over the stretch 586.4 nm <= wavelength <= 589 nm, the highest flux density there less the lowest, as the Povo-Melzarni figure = 8.8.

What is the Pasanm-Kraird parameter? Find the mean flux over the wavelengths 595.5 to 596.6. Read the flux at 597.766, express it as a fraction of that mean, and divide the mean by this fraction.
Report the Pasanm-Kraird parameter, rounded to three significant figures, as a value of 38.2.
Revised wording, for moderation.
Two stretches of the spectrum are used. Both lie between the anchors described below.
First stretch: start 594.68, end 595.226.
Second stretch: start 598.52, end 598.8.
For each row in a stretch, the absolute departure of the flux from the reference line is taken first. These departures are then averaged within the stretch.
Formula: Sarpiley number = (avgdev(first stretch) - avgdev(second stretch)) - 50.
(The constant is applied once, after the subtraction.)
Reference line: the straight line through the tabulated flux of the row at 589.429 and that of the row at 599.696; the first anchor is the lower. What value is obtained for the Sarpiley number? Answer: -46.0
